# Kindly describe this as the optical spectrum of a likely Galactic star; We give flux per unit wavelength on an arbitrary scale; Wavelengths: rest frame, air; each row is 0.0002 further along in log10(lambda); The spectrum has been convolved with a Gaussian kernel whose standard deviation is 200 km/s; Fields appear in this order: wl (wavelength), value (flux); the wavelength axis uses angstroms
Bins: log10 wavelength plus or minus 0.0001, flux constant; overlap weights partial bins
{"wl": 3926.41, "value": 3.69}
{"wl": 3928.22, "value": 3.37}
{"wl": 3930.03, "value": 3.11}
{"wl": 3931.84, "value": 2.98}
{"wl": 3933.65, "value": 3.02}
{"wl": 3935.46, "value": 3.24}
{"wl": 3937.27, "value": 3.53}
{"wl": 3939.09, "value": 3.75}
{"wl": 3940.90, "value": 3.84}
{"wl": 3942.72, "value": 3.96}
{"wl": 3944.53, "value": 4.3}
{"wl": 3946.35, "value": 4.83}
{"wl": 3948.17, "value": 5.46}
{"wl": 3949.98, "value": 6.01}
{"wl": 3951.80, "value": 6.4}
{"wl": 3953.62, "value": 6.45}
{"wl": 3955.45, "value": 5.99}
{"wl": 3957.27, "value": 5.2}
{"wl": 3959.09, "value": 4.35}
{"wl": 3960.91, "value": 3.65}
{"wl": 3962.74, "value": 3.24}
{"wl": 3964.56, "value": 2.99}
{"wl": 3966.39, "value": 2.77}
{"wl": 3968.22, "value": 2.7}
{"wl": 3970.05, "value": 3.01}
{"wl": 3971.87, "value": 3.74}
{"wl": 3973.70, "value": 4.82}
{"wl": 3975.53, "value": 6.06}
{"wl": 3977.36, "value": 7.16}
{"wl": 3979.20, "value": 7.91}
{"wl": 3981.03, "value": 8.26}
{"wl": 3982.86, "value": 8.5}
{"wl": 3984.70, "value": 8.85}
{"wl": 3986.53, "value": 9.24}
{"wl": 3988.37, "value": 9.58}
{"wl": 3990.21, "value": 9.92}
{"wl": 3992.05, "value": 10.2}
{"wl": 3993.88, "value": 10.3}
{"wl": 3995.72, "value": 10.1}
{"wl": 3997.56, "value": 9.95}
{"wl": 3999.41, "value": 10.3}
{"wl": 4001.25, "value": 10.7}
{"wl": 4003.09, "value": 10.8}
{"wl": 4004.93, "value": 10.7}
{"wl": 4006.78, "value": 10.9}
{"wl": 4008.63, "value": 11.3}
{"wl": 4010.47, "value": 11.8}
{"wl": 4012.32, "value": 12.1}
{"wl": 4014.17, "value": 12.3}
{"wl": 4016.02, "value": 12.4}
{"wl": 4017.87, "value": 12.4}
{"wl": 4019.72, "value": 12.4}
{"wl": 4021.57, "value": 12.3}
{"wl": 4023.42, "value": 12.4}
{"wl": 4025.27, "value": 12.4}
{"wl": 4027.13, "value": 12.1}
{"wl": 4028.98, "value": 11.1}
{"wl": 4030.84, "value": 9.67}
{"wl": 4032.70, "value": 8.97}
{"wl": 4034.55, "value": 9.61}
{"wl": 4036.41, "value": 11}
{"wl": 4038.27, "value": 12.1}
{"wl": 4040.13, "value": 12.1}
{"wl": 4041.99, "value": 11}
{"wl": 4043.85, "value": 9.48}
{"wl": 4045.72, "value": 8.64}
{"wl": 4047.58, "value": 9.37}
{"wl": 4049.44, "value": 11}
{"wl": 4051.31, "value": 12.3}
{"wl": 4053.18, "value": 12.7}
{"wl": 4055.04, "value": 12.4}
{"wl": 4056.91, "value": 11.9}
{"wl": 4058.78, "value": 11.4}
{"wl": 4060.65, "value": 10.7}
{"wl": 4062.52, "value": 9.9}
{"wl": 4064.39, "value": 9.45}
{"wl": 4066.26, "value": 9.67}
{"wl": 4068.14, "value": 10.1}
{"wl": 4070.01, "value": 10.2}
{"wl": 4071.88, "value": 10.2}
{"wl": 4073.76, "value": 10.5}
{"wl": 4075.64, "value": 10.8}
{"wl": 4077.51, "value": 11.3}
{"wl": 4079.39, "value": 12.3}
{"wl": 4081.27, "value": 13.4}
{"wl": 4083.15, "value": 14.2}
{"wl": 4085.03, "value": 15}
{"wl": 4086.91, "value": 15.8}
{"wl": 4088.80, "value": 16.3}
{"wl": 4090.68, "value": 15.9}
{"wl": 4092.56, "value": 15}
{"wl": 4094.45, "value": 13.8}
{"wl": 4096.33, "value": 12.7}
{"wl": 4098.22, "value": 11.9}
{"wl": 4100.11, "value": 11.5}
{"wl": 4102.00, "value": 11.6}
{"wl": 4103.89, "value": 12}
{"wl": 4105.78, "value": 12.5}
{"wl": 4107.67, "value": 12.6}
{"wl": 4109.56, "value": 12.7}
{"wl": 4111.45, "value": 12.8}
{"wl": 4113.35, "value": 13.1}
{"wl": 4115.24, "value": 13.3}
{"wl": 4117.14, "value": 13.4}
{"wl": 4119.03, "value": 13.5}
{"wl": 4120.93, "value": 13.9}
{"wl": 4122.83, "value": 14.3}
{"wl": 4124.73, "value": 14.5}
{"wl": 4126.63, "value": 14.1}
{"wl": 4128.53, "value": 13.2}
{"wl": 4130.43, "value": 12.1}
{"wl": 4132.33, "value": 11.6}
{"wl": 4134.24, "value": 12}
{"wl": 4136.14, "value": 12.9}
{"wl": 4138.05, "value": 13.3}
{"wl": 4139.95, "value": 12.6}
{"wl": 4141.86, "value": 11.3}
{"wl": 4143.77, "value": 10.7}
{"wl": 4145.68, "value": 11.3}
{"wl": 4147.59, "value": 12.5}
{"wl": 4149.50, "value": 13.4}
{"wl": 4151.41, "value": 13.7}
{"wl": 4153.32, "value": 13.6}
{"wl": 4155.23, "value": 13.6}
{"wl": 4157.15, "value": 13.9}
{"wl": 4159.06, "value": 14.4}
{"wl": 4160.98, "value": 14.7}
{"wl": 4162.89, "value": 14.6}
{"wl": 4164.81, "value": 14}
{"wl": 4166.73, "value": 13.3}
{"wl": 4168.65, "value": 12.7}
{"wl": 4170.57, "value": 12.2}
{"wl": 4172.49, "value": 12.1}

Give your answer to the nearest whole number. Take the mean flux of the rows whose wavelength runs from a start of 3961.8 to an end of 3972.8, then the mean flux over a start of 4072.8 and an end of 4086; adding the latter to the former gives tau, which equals 16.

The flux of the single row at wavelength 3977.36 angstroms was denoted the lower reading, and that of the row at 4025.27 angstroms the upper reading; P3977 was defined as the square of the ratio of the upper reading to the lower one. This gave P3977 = 3.0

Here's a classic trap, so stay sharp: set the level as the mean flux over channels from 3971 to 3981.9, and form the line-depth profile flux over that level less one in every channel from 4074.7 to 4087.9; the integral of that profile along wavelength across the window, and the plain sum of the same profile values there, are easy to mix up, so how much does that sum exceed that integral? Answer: -7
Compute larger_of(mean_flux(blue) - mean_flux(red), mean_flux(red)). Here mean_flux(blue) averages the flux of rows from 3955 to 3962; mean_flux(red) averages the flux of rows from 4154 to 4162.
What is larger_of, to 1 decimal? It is 14.1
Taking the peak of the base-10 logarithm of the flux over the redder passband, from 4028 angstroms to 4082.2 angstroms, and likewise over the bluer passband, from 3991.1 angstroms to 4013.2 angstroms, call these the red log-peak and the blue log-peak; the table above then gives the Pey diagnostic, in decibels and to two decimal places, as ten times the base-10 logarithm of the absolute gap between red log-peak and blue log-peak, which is -13.53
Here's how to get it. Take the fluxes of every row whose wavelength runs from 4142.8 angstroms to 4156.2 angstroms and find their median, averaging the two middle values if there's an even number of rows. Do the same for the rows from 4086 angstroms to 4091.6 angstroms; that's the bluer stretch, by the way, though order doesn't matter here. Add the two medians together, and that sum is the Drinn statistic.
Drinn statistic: 29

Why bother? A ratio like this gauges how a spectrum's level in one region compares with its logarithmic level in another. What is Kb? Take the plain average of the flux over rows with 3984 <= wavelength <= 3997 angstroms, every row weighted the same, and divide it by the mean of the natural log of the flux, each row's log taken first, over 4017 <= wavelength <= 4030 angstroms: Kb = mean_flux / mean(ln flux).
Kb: 3.9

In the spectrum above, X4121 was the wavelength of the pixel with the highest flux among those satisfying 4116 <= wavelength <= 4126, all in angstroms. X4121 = 4124.73 angstroms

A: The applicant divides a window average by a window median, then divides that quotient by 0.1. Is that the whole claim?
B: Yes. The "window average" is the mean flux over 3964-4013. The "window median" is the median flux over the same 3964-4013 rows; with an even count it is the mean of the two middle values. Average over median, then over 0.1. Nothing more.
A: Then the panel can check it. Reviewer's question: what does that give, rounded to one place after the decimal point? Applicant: 8.7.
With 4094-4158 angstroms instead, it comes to 10.0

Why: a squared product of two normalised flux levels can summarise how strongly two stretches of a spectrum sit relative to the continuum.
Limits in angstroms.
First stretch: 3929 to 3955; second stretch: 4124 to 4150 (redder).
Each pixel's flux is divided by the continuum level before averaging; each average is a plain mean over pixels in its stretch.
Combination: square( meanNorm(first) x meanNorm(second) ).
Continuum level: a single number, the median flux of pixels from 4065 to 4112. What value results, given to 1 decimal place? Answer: 0.1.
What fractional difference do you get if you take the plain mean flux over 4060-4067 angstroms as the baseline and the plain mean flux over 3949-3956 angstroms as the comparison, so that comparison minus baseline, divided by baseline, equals -0.37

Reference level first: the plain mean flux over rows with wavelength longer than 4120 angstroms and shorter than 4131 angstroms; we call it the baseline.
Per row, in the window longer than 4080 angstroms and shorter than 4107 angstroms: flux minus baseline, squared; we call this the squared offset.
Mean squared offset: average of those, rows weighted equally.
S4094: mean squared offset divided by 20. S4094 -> 0.13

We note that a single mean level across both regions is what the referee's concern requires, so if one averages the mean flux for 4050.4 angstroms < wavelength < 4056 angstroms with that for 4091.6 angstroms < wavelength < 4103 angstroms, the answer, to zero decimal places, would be 13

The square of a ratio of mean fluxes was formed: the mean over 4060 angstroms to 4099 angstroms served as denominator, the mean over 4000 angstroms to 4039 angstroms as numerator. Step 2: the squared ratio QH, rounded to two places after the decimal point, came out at 0.85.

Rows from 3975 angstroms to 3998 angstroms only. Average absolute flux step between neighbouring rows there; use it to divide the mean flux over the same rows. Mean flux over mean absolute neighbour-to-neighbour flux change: 23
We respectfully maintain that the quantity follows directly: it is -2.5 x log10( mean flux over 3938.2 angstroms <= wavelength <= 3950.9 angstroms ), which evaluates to -1.7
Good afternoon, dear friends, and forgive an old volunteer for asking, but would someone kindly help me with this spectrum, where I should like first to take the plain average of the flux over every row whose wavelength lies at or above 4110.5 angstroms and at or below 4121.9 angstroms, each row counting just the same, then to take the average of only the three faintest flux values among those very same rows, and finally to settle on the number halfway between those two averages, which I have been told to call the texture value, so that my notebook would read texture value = 13.2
